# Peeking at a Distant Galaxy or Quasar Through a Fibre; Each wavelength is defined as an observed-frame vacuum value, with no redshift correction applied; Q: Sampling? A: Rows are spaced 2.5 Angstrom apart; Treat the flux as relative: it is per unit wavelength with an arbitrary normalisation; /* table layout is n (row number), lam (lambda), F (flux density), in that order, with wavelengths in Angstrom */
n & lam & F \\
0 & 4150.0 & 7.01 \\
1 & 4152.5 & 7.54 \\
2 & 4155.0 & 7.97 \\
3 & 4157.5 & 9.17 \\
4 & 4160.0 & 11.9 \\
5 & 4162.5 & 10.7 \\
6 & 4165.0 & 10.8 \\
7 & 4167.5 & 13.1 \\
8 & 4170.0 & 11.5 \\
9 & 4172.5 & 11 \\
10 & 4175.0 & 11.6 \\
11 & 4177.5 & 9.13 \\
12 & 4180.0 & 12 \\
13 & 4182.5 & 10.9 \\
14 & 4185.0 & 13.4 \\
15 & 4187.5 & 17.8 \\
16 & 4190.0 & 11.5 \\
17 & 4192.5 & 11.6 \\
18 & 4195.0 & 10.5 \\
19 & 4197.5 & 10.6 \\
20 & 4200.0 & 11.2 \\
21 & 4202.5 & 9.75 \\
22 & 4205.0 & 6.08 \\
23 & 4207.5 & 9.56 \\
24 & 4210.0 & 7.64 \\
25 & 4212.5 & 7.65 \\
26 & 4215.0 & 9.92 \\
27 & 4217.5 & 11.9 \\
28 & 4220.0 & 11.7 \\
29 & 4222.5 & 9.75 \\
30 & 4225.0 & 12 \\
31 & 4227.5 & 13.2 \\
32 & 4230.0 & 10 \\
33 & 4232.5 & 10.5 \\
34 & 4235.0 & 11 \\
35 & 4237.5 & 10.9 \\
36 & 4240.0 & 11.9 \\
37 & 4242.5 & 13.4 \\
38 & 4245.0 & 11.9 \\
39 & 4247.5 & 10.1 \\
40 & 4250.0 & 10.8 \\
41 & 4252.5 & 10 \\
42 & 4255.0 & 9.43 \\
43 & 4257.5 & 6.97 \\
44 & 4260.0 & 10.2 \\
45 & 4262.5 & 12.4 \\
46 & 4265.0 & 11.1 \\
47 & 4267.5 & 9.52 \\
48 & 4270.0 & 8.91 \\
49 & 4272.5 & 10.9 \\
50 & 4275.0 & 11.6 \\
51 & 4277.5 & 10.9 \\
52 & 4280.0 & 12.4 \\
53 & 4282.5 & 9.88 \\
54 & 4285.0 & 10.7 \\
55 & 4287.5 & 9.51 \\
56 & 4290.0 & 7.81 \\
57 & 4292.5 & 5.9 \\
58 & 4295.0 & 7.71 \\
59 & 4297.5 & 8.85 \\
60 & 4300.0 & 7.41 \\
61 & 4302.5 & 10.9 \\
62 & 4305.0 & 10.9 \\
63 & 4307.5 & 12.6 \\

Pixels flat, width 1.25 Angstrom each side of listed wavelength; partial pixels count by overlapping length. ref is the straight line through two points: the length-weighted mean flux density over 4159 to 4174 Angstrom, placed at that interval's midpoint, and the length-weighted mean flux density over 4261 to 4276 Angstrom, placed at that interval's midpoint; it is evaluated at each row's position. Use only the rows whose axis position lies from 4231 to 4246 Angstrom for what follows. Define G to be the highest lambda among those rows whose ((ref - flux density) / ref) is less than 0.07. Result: 4245.0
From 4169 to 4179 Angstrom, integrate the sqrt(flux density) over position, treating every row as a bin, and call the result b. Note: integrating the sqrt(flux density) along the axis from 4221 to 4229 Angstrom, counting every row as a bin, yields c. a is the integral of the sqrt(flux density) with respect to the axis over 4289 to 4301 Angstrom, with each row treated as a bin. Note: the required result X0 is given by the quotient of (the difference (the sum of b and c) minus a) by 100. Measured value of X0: 0.3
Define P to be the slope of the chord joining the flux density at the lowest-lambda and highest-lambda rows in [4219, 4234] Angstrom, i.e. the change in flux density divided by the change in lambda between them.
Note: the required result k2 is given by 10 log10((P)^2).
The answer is -20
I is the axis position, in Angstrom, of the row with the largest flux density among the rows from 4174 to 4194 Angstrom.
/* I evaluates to 4187.5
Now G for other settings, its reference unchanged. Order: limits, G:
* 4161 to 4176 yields 4175.0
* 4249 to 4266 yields 4265.0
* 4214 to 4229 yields 4227.5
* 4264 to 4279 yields 4277.5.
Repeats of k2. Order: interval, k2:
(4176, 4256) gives -48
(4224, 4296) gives -24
